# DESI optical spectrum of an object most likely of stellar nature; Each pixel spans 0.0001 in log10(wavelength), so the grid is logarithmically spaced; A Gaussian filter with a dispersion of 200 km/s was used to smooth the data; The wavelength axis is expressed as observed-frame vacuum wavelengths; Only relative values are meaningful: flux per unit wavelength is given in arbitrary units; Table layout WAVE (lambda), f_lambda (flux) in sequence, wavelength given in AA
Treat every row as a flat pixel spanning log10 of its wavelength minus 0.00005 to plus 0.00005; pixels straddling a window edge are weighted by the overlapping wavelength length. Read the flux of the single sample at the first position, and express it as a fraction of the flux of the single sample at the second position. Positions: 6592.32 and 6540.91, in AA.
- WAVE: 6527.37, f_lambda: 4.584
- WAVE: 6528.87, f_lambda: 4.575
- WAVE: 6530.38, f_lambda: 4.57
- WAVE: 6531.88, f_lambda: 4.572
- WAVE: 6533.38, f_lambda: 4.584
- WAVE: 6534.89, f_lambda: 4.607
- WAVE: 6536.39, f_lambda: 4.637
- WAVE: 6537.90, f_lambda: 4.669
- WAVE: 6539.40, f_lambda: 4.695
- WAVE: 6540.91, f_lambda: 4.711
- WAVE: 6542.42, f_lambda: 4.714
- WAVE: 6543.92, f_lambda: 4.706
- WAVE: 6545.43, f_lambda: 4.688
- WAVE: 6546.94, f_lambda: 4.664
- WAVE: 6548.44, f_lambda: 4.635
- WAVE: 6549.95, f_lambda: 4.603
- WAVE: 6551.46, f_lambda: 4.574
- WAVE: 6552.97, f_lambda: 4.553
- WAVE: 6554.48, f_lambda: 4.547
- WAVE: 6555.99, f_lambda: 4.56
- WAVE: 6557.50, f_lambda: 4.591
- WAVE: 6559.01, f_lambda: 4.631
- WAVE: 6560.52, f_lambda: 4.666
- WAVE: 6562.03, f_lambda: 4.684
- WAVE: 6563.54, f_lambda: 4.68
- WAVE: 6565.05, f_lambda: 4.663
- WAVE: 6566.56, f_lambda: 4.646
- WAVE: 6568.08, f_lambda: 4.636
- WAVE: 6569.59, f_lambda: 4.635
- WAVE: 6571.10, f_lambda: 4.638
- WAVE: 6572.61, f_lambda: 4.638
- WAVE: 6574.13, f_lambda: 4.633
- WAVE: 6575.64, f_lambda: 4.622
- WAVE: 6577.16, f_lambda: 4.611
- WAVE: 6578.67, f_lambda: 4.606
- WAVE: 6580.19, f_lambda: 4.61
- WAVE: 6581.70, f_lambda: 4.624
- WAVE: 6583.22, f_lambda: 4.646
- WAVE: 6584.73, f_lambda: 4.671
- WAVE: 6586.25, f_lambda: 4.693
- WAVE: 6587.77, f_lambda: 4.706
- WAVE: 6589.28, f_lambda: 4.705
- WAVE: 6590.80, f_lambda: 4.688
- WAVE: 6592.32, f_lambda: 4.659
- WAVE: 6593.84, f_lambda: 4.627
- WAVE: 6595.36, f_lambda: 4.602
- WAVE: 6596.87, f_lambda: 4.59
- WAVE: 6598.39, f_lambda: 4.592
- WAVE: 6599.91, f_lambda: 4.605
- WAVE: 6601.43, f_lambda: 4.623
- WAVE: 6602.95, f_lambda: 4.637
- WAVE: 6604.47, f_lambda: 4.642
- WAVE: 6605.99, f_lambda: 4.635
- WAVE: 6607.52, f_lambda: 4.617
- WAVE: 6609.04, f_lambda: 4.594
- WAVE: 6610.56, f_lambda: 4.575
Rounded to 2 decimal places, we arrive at 0.99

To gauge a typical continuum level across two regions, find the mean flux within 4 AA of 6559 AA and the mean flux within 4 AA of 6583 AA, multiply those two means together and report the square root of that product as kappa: 4.64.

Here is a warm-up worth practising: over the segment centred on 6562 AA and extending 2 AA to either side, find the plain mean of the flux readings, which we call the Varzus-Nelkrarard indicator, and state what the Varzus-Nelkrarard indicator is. 4.68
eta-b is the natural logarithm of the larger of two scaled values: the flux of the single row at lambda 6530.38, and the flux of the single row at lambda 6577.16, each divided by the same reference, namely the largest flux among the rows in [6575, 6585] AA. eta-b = -0.013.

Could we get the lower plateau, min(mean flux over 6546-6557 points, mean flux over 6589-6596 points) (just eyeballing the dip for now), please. 4.59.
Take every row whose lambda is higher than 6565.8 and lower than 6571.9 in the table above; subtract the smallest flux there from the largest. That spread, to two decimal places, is 0.01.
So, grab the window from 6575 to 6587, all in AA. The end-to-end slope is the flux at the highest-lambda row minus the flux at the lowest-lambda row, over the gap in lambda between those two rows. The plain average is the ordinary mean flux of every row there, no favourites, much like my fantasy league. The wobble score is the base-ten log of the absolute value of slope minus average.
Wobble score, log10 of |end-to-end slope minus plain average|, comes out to 0.665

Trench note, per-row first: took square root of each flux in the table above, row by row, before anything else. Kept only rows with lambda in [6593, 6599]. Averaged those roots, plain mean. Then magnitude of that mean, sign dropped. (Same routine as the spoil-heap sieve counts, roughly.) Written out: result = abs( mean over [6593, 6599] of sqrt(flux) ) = 2.15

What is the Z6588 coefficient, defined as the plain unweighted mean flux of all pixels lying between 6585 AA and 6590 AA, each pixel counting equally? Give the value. 4.70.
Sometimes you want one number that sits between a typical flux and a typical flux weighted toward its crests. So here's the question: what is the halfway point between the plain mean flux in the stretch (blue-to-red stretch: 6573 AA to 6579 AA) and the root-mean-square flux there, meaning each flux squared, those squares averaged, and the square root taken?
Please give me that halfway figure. 4.618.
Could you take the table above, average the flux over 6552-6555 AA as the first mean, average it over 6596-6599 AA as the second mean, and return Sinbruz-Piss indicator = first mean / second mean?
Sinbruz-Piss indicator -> 0.99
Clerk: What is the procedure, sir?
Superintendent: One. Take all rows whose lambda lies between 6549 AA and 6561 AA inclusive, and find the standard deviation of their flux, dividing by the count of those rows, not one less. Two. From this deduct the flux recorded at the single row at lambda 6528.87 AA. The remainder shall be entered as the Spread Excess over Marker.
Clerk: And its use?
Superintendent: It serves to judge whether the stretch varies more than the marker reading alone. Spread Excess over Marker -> -4.54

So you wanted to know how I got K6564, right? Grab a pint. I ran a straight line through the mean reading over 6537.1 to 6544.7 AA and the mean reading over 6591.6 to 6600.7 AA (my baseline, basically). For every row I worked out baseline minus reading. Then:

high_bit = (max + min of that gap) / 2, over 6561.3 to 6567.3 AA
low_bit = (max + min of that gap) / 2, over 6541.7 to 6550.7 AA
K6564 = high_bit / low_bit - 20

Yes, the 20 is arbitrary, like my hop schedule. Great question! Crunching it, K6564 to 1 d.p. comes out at -20.1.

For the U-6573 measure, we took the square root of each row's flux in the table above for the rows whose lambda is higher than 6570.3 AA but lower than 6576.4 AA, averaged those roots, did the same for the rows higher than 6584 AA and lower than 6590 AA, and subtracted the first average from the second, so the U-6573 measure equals 0.014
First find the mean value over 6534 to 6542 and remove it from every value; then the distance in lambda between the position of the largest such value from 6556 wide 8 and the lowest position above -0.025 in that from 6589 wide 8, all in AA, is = 27.2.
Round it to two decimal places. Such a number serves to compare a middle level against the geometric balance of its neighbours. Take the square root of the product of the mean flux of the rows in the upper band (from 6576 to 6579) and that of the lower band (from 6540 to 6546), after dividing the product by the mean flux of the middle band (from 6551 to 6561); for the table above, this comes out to 2.17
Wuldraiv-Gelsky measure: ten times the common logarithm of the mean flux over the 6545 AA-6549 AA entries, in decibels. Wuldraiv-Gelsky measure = 6.69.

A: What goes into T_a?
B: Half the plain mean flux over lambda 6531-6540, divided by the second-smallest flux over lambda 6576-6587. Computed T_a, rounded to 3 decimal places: 0.502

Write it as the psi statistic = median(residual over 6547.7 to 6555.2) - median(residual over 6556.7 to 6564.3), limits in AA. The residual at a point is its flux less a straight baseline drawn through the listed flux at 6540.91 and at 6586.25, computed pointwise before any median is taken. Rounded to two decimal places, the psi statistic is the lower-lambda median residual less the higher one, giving -0.10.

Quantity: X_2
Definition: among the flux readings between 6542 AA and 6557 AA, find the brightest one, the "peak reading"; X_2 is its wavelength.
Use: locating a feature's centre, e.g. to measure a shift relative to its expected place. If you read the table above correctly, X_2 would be 6542.42 AA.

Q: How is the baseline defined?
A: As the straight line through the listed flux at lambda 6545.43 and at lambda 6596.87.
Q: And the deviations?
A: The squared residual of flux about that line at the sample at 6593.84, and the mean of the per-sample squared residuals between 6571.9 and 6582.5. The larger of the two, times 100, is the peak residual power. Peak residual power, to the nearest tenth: 0.1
